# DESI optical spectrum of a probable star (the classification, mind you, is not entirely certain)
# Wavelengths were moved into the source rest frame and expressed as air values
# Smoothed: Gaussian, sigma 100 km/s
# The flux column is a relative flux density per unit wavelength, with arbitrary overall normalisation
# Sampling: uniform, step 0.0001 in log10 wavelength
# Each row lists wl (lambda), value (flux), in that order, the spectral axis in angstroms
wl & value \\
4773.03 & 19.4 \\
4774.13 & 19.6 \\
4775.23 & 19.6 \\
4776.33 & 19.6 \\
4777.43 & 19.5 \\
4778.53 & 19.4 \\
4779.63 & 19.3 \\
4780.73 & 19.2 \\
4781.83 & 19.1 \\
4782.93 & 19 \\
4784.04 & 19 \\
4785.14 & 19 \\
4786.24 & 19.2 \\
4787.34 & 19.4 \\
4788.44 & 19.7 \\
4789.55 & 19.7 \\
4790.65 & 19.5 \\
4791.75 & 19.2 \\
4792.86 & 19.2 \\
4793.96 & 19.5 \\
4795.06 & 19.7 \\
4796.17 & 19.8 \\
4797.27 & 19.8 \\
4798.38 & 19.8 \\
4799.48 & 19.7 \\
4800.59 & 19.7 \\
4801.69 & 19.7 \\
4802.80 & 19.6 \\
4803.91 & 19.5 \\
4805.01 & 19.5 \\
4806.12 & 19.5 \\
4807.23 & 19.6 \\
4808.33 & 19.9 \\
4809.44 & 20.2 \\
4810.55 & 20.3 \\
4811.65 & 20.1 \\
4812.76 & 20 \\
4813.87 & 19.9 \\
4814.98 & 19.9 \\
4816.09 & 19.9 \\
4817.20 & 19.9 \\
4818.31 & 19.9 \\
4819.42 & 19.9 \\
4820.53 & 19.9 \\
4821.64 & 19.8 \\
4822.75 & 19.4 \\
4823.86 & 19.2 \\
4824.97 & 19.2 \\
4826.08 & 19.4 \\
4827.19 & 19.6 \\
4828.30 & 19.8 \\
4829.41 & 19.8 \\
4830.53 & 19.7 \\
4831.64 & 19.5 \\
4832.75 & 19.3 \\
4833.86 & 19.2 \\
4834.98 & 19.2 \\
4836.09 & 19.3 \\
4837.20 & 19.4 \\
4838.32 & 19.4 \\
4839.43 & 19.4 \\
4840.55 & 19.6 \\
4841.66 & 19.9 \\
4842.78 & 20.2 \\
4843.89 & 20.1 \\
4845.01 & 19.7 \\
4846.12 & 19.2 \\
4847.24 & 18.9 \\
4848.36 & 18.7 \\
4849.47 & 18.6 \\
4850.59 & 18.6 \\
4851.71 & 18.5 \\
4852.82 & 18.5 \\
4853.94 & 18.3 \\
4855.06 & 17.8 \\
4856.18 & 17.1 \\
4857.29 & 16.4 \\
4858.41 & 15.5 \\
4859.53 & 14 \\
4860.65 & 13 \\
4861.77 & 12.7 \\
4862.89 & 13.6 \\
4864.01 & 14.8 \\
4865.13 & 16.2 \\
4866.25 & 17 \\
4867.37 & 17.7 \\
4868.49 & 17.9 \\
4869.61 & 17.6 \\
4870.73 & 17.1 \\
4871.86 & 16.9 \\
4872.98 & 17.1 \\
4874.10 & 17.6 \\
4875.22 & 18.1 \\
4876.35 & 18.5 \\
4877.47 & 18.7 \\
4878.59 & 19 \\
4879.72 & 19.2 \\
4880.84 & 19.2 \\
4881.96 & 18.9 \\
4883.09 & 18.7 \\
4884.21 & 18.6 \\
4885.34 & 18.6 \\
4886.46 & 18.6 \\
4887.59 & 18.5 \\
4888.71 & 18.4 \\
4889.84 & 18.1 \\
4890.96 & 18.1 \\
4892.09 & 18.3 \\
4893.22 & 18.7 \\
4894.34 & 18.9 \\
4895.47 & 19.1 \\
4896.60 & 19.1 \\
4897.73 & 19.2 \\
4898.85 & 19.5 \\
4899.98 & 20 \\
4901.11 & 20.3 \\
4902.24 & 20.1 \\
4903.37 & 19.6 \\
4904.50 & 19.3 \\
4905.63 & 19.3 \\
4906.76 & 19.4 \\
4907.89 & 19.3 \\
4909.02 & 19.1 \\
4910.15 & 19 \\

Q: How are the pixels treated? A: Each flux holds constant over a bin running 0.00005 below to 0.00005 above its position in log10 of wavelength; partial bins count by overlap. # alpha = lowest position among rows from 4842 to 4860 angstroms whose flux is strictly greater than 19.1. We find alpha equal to 4842.78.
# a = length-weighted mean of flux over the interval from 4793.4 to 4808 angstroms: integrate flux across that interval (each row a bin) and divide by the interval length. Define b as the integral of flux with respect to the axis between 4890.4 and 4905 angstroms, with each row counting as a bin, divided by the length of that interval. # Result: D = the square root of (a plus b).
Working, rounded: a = 19.66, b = 19.24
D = 6.24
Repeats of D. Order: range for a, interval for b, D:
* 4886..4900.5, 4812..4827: 6.21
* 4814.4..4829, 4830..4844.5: 6.26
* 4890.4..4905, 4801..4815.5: 6.25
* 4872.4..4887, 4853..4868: 5.86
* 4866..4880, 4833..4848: 6.11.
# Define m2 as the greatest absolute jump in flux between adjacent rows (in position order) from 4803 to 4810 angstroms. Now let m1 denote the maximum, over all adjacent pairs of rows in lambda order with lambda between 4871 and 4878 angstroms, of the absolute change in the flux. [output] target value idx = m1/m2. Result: 1.7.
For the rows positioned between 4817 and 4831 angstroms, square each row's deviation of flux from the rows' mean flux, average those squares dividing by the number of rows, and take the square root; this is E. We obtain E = 0.26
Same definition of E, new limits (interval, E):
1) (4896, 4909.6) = 0.39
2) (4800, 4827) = 0.29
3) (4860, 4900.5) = 1.73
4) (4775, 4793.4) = 0.23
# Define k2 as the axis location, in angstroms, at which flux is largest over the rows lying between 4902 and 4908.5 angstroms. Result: 4902.24 angstroms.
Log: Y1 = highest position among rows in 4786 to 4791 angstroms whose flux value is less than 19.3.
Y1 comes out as 4786.24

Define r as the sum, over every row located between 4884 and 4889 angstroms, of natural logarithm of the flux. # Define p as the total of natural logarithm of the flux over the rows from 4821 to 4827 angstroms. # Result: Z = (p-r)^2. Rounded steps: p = 14.8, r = 14.6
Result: 0.05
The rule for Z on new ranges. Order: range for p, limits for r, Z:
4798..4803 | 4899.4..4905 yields 0.00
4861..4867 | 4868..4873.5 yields 0.63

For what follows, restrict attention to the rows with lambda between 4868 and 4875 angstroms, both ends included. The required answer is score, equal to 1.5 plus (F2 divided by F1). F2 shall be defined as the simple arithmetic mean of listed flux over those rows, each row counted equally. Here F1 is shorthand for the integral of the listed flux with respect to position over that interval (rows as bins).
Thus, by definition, 1.64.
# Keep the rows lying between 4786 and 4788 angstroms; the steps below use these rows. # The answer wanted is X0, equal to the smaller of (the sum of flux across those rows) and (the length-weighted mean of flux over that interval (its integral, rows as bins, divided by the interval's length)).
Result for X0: 19.4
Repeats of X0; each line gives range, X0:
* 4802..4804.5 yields 19.5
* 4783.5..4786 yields 19.1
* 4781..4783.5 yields 19.0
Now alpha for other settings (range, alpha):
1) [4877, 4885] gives 4879.72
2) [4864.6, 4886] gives 4879.72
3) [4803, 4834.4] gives 4803.91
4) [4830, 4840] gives 4830.53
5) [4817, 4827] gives 4817.20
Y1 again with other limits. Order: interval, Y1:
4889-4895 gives 4894.34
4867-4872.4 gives 4871.86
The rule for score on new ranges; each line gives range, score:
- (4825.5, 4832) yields 1.65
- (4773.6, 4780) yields 1.66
